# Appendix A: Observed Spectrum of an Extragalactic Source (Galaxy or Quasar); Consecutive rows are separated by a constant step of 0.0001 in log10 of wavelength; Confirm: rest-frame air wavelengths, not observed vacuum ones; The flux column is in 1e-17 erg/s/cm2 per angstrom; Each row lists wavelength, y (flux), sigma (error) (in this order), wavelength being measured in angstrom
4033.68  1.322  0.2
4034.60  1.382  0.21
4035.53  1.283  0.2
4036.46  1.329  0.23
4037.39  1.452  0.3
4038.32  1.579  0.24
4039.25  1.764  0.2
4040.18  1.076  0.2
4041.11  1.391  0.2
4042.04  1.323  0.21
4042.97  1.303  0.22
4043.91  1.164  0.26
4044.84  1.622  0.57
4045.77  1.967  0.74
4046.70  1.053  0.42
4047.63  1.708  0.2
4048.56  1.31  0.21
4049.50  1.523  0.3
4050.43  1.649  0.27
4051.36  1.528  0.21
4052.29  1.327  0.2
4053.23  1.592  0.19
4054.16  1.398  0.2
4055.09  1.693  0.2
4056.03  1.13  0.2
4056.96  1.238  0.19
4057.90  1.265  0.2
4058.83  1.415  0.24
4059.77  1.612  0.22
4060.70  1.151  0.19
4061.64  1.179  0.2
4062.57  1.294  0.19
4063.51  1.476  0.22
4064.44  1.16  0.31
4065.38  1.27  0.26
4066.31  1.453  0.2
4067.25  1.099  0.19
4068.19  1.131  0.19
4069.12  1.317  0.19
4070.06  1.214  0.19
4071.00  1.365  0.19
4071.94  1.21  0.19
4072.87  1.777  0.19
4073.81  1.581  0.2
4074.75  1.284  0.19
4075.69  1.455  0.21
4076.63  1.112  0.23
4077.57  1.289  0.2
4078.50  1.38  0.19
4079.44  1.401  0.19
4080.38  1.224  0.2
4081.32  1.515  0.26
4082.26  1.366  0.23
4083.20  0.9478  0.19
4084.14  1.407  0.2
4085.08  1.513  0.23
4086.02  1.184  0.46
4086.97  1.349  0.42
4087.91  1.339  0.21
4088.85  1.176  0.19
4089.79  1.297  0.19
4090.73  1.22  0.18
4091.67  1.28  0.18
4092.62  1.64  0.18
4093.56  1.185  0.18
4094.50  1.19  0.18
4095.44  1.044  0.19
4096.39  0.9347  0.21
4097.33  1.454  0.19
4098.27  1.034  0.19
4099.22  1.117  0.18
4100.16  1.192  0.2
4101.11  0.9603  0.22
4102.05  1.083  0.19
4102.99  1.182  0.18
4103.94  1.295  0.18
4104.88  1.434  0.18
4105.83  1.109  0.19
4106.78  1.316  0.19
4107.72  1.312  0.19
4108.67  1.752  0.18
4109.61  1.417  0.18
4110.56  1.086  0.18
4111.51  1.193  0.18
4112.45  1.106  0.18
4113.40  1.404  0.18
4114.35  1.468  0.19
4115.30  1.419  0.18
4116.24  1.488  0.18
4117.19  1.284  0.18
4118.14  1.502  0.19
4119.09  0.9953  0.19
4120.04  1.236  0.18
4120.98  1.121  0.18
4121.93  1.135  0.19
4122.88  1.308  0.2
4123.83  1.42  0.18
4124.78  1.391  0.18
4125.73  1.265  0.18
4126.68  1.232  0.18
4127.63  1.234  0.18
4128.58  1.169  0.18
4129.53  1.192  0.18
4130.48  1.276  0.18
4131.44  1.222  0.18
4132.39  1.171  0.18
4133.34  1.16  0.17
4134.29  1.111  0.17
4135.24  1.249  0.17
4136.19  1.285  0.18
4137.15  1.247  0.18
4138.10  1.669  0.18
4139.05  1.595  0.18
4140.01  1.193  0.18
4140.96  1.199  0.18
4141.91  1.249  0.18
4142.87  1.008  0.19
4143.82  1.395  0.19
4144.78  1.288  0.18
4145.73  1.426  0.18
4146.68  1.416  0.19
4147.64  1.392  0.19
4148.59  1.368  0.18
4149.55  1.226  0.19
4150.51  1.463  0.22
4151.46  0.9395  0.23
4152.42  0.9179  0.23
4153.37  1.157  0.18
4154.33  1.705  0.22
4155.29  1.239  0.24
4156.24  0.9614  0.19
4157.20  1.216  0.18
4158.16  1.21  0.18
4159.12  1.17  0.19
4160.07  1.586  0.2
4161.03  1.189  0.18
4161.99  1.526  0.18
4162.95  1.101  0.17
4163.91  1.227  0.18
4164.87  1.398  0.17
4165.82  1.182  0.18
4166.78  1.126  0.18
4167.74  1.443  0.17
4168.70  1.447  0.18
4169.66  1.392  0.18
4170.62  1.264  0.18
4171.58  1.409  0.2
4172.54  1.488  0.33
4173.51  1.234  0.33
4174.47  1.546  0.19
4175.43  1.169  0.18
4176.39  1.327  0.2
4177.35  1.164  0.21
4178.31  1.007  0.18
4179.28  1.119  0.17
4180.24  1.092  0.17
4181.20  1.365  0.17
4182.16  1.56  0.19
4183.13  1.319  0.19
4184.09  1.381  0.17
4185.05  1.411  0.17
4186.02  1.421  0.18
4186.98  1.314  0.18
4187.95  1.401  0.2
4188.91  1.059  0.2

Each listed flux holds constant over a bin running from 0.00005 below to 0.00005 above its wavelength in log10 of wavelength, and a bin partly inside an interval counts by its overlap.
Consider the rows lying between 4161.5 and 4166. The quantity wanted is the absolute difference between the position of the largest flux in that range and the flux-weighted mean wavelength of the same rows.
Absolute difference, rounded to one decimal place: 1.9 angstrom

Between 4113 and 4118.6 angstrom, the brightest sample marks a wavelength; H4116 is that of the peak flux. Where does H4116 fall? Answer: 4118.14 angstrom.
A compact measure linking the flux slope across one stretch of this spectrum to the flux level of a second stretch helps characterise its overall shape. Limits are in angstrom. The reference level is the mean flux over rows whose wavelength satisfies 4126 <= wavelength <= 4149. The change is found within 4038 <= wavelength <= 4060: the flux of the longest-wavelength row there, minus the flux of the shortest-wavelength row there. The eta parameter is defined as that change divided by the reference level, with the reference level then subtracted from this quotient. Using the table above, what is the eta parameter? -1.26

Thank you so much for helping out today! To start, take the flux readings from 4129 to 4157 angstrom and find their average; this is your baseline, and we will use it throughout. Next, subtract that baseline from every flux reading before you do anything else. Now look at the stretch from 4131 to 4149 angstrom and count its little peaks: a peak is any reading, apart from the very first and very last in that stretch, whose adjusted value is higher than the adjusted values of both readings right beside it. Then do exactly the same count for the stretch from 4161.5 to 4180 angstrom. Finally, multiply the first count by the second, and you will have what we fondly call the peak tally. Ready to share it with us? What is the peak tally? 25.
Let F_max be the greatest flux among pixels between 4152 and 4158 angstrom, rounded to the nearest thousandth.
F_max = 1.705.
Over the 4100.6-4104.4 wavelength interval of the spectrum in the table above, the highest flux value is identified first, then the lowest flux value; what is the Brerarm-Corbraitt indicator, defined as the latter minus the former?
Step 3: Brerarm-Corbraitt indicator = -0.33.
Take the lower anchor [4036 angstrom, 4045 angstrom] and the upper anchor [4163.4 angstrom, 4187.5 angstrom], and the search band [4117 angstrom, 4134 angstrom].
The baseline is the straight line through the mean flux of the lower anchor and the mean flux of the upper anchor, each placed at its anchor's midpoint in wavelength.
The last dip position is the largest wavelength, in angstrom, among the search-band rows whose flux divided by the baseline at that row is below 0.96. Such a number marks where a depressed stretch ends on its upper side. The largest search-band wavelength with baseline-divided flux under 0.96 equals 4133.34 angstrom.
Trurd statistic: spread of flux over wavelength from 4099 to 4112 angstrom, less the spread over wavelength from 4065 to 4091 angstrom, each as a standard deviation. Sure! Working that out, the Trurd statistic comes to 0.03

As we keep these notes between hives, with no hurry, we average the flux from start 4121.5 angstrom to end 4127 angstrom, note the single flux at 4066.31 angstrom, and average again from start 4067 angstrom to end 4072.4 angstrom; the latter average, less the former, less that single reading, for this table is -1.52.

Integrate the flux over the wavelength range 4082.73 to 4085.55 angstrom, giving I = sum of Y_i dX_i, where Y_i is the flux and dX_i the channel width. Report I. 3.6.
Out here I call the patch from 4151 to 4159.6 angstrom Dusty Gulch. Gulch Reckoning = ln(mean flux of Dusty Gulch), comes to 0.16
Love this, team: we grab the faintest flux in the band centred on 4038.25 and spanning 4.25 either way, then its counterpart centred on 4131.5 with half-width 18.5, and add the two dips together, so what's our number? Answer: 2.07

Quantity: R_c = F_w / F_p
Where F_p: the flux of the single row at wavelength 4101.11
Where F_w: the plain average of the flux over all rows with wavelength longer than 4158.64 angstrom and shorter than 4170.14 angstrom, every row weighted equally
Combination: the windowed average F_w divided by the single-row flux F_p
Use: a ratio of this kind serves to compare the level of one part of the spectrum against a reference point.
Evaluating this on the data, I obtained 1.4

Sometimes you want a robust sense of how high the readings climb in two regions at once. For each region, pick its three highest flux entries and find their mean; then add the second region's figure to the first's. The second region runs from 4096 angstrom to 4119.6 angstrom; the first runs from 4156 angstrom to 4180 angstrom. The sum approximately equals 3.13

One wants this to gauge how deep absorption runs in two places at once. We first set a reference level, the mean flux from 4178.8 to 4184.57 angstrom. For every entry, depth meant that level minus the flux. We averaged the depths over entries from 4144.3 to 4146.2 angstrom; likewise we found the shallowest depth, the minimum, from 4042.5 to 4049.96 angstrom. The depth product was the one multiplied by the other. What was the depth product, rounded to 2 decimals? 0.03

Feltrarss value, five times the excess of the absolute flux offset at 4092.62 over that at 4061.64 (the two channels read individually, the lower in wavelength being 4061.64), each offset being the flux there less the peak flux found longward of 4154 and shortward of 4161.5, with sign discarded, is -2.3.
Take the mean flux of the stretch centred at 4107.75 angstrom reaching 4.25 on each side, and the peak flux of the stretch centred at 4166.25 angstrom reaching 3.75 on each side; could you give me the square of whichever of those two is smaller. 1.75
